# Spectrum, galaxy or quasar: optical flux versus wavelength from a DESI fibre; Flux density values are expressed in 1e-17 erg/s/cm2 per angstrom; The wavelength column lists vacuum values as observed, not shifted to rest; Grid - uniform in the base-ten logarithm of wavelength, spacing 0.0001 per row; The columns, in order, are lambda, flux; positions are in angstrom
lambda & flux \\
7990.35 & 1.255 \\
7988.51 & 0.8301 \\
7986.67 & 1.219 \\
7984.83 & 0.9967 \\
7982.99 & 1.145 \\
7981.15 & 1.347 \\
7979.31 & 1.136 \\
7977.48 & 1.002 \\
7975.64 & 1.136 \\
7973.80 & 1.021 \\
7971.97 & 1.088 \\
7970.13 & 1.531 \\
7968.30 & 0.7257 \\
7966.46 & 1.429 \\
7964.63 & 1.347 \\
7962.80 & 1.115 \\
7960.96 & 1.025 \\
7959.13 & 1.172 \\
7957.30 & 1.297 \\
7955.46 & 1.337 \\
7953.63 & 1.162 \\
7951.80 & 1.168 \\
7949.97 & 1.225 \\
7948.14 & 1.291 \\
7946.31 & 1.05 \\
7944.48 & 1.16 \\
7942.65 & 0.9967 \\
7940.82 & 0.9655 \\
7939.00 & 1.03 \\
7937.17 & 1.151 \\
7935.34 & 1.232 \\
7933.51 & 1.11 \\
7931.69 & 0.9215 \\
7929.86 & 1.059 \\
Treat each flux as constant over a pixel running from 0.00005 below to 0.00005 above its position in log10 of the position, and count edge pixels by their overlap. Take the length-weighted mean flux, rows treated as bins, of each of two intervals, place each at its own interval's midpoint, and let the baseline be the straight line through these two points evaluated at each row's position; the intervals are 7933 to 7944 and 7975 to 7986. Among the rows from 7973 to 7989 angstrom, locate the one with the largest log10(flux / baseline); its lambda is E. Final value 7981.15 angstrom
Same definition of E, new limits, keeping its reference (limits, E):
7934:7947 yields 7935.34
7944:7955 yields 7948.14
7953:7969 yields 7966.46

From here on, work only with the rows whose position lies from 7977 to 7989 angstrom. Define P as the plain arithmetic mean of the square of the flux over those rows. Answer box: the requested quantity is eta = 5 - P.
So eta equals 3.77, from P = 1.23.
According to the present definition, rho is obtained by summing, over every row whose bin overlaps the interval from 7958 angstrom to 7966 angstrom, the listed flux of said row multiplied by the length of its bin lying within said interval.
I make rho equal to 9.48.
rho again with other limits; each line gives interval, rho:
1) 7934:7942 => 8.74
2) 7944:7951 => 8.28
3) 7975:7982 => 8.08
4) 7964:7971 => 8.77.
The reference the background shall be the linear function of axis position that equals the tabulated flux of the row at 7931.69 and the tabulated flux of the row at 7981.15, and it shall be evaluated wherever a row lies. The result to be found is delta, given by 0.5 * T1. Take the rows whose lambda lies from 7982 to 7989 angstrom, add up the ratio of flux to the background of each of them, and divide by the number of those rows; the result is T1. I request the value 0.38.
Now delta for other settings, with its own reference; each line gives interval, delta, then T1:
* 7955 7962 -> 0.53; 1.05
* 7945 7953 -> 0.55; 1.10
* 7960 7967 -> 0.51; 1.02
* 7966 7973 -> 0.48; 0.96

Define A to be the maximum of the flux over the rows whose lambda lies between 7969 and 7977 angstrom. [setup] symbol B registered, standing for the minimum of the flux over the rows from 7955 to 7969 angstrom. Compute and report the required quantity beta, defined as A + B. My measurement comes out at 2.26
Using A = 1.531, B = 0.7257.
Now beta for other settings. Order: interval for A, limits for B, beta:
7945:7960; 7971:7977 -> 2.36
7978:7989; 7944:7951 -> 2.40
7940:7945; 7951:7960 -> 2.32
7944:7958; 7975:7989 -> 2.17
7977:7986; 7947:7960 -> 2.51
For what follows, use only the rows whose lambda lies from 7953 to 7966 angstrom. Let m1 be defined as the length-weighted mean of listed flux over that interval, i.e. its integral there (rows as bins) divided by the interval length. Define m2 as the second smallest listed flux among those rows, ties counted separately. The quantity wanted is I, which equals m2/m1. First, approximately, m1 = 1.22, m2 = 1.115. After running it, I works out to 0.916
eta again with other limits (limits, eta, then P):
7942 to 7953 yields 3.67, 1.33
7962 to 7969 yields 3.59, 1.41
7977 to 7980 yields 3.85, 1.15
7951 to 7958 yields 3.45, 1.55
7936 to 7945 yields 3.87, 1.13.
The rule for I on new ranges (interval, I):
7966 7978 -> 0.890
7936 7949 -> 0.911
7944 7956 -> 0.970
